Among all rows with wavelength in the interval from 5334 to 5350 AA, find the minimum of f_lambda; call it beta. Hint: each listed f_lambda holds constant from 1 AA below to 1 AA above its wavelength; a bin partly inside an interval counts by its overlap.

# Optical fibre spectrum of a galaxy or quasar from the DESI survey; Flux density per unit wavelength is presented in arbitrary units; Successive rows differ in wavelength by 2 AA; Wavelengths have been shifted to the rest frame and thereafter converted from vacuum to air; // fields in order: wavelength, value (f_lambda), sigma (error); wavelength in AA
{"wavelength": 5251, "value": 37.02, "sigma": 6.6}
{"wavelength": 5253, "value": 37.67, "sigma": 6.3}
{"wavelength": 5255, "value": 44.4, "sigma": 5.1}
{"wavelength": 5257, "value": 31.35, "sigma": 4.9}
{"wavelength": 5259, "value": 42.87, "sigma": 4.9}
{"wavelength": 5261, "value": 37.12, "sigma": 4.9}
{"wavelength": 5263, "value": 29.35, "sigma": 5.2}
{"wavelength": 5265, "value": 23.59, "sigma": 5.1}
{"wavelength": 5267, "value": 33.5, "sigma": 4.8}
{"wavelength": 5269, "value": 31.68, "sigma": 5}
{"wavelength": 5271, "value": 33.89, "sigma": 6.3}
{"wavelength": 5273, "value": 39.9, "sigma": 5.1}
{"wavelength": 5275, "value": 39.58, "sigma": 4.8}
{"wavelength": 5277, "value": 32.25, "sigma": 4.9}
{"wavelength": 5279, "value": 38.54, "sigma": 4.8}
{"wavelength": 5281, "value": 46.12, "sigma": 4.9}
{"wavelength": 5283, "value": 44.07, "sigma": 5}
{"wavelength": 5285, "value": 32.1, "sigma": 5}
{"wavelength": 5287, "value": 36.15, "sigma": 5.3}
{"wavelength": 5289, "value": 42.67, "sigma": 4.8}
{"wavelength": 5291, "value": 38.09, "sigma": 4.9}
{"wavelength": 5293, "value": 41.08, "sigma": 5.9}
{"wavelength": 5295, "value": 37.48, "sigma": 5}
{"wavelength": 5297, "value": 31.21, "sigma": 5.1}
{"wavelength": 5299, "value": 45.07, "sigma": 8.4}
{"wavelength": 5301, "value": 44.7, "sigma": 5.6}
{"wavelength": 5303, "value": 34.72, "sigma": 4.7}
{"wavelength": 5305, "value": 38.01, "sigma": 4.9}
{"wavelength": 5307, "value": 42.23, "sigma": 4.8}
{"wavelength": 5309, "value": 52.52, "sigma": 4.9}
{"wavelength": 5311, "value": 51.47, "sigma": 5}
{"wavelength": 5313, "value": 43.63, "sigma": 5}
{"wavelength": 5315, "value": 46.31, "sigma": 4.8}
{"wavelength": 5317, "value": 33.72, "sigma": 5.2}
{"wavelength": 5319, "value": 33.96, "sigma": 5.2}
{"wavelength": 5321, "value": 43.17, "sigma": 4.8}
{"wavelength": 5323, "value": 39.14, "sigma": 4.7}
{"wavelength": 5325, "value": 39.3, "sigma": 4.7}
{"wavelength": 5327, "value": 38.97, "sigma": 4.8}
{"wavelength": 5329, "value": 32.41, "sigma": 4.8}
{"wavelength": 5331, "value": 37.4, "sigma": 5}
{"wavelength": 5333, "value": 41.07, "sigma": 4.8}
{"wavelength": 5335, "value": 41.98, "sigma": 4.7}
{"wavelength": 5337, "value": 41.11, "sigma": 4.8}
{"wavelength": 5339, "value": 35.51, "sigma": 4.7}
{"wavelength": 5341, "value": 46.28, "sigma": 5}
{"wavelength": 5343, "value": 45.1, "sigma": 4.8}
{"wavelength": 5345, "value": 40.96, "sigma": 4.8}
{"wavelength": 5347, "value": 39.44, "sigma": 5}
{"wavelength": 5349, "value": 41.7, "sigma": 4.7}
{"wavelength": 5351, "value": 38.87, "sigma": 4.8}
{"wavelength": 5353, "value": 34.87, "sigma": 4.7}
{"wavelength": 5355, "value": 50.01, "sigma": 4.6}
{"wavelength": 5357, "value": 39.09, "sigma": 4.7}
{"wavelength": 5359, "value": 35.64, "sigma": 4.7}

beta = 35.51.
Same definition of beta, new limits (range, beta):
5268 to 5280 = 31.68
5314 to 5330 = 32.41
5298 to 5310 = 34.72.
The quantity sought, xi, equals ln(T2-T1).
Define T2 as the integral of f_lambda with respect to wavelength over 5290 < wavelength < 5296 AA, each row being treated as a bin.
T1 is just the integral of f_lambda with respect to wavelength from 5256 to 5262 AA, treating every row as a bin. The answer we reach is 2.4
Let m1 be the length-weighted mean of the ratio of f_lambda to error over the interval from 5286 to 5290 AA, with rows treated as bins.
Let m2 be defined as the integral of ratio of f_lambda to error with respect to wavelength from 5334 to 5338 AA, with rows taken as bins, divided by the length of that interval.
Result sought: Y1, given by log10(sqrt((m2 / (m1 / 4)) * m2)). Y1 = 0.80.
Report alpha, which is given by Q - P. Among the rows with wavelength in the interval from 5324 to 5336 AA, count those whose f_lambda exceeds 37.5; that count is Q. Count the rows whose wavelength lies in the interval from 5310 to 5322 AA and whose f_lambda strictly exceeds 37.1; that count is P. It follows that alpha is 0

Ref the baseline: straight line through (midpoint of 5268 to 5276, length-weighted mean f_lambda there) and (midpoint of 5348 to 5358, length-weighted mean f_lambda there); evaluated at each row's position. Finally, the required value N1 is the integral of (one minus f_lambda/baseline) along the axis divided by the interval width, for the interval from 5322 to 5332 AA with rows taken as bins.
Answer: 0.05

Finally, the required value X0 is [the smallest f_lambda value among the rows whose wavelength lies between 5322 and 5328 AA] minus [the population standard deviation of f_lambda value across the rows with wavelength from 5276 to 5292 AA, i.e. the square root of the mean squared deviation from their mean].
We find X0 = 34.1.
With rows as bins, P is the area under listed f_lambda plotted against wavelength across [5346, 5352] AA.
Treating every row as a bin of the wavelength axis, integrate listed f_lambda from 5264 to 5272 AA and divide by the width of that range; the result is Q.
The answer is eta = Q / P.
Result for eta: 0.128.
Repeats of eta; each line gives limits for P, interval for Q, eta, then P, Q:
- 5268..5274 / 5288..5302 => 0.190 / 211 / 40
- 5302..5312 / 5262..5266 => 0.060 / 438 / 26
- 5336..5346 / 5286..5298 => 0.090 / 418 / 38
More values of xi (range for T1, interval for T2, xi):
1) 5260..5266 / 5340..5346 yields 4.4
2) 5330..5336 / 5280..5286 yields 1.3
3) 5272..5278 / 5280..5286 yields 3.1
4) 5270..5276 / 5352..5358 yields 3.1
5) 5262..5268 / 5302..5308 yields 4.0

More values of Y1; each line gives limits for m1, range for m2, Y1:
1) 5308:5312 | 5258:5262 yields 0.70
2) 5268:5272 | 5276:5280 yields 0.78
